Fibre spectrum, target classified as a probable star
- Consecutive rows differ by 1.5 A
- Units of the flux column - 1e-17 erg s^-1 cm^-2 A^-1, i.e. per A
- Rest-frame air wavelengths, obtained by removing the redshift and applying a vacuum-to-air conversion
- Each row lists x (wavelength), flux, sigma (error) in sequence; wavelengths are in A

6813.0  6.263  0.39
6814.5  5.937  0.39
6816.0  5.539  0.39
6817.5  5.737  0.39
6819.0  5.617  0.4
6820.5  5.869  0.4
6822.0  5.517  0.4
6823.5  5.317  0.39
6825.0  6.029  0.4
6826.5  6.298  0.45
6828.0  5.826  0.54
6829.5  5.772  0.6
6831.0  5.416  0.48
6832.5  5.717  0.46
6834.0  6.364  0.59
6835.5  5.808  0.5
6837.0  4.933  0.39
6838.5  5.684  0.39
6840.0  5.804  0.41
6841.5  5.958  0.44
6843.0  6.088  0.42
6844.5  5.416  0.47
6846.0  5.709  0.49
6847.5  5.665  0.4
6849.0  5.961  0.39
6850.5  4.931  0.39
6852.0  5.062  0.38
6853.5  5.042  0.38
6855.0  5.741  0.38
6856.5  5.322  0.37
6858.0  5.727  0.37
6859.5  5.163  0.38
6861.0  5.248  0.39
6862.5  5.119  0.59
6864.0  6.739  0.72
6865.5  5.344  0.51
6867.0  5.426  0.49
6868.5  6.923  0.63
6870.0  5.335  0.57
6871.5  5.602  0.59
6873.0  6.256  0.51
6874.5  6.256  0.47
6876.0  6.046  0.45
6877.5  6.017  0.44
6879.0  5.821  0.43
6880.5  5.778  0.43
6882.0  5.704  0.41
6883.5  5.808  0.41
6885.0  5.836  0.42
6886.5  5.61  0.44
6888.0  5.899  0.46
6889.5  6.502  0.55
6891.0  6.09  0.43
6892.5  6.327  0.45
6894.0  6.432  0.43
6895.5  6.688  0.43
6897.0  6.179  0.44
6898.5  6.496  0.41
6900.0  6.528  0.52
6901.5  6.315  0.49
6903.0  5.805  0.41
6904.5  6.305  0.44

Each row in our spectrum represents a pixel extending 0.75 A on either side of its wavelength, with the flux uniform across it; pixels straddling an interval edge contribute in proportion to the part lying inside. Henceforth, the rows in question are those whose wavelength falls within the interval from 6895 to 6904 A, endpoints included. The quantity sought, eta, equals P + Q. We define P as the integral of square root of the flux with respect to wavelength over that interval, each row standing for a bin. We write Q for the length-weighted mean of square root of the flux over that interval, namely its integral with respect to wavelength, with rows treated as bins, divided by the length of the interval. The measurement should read 25.1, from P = 22.6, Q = 2.51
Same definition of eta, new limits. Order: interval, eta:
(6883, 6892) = 24.4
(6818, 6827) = 24.0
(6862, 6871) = 24.1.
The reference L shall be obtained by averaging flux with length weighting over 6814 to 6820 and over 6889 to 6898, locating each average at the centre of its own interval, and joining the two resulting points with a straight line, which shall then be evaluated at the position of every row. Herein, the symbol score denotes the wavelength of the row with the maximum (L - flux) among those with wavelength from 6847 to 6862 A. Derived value 6850.5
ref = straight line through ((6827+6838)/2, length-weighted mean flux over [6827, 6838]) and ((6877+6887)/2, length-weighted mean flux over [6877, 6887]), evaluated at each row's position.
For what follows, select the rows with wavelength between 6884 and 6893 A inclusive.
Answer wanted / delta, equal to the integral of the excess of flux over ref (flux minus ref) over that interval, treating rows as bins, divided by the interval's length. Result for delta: 0.22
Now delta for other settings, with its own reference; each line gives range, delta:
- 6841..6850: 0.04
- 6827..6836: 0.13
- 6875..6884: 0.08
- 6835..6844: -0.02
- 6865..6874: 0.07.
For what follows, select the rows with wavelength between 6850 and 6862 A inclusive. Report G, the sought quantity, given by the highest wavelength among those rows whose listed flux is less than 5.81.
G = 6861.0 A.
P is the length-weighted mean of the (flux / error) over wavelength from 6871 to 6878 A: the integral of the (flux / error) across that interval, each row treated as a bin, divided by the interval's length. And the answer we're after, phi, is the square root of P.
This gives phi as 3.5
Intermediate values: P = 12.5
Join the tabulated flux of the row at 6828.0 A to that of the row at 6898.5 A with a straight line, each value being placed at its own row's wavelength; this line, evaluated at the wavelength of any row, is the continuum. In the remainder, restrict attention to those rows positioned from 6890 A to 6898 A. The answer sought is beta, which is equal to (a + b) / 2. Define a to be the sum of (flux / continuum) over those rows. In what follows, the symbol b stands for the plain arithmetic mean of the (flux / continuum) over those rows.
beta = 2.95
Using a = 4.91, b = 0.983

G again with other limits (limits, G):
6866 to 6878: 6871.5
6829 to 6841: 6840.0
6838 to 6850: 6847.5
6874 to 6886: 6883.5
